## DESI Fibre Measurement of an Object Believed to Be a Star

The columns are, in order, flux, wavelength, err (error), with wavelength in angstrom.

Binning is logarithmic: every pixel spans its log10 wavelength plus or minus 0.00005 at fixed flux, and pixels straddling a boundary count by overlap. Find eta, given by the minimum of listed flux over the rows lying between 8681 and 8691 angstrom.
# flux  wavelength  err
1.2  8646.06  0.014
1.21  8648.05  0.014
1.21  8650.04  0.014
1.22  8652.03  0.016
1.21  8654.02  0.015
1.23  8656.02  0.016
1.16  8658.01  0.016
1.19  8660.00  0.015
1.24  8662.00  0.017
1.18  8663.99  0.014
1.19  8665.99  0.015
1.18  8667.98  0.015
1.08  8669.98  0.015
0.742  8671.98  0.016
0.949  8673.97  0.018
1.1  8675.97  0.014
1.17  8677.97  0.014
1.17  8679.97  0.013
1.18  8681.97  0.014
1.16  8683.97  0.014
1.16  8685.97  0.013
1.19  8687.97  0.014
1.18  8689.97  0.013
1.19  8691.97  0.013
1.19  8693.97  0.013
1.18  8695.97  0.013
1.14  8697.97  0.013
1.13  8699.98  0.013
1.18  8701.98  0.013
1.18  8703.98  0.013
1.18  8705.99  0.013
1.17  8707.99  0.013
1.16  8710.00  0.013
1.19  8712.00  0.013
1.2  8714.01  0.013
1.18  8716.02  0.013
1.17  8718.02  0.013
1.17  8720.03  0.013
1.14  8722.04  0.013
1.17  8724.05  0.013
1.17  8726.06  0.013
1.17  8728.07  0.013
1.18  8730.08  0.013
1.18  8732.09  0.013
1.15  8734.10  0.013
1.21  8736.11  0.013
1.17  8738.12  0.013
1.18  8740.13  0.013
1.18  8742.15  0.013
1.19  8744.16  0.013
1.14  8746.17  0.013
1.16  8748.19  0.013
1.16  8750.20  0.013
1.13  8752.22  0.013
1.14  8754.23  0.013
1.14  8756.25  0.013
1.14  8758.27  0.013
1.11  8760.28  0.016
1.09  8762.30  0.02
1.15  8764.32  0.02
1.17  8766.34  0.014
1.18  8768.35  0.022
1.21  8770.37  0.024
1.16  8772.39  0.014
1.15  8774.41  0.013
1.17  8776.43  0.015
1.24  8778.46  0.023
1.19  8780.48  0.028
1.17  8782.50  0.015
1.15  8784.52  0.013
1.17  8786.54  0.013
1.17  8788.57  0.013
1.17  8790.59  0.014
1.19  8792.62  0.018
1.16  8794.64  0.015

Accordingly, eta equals 1.16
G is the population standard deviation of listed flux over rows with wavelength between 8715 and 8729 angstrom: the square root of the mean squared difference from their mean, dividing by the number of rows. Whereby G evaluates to 0.012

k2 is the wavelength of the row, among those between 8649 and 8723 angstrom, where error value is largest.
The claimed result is 8673.97 angstrom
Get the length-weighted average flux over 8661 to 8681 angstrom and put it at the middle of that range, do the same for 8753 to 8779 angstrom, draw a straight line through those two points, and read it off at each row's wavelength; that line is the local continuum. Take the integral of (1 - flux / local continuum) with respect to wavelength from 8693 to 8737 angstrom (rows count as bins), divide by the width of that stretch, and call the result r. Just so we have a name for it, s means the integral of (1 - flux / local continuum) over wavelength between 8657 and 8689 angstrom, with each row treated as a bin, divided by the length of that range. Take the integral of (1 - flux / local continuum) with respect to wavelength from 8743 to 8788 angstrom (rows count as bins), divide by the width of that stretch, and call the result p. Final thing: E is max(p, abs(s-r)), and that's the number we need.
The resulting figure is 0.017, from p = -0.0036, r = -0.04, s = -0.024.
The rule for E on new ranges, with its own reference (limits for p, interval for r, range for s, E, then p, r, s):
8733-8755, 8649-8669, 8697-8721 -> 0.056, -0.0193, -0.10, -0.043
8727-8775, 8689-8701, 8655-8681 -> 0.027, -0.0115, -0.05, -0.022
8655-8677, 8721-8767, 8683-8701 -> 0.038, -0.0148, -0.01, -0.051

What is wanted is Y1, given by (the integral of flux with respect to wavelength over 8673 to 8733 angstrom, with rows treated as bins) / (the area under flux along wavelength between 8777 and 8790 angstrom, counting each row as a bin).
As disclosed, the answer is 4.54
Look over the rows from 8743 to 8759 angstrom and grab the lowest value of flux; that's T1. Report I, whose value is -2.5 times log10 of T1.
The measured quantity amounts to -0.133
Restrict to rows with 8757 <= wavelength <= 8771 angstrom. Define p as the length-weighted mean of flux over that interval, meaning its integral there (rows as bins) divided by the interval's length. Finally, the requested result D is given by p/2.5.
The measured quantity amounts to 0.459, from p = 1.15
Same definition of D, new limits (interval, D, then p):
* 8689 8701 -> 0.467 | 1.17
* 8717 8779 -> 0.465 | 1.16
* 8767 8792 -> 0.471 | 1.18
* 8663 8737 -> 0.461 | 1.15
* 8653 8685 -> 0.453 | 1.13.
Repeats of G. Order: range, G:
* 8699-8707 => 0.022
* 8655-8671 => 0.046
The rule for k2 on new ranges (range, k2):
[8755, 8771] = 8770.37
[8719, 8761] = 8760.28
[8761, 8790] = 8780.48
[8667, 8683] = 8673.97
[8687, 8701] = 8687.97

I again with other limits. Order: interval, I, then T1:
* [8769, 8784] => -0.152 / 1.15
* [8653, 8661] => -0.161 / 1.16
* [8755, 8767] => -0.094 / 1.09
